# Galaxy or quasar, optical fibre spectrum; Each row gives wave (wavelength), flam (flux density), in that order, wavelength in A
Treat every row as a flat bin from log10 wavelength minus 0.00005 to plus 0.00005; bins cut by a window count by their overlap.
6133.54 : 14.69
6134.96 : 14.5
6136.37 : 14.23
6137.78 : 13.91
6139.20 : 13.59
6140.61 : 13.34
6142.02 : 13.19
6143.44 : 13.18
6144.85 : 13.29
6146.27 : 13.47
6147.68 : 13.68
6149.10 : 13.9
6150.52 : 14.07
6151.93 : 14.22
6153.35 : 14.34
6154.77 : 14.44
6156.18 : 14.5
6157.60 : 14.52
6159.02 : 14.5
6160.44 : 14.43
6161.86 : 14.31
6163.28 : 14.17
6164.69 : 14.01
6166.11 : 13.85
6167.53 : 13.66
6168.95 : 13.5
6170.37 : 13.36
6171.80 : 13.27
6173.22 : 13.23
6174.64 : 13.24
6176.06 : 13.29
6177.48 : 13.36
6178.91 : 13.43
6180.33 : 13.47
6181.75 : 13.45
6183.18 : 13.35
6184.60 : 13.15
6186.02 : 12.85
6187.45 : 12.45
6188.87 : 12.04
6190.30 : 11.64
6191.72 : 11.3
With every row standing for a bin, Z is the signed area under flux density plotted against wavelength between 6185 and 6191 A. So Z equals 74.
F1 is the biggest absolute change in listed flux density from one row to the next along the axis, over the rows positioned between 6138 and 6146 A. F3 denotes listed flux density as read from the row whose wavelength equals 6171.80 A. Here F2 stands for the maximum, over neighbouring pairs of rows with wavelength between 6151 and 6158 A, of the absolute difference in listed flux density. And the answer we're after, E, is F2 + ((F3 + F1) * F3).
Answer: 180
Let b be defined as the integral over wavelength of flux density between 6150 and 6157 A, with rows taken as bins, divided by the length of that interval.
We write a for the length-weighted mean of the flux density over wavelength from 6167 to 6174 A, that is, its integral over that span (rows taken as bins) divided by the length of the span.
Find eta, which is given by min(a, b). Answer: 13.4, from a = 13.4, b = 14.3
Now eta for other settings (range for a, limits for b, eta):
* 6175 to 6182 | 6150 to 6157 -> 13.4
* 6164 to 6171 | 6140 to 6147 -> 13.3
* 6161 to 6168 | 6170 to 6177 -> 13.3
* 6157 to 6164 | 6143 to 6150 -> 13.5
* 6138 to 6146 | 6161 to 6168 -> 13.4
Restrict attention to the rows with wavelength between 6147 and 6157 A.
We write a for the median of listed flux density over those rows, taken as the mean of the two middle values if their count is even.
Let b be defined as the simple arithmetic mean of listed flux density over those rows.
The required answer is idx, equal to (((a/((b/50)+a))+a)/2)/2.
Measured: 3.8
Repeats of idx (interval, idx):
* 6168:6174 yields 3.6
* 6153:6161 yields 3.9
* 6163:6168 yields 3.7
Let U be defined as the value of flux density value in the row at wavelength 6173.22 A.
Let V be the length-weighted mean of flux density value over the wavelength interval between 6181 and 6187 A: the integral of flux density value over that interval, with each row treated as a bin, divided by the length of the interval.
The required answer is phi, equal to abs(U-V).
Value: 0.06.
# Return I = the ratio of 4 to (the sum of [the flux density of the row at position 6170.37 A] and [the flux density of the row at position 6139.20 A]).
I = 0.148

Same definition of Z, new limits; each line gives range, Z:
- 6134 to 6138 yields 57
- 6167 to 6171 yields 54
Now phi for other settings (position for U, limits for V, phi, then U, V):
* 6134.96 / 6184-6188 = 1.68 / 14.5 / 12.8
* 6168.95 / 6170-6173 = 0.24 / 13.5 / 13.3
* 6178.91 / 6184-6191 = 1.02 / 13.43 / 12.4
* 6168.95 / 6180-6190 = 0.61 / 13.5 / 12.9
